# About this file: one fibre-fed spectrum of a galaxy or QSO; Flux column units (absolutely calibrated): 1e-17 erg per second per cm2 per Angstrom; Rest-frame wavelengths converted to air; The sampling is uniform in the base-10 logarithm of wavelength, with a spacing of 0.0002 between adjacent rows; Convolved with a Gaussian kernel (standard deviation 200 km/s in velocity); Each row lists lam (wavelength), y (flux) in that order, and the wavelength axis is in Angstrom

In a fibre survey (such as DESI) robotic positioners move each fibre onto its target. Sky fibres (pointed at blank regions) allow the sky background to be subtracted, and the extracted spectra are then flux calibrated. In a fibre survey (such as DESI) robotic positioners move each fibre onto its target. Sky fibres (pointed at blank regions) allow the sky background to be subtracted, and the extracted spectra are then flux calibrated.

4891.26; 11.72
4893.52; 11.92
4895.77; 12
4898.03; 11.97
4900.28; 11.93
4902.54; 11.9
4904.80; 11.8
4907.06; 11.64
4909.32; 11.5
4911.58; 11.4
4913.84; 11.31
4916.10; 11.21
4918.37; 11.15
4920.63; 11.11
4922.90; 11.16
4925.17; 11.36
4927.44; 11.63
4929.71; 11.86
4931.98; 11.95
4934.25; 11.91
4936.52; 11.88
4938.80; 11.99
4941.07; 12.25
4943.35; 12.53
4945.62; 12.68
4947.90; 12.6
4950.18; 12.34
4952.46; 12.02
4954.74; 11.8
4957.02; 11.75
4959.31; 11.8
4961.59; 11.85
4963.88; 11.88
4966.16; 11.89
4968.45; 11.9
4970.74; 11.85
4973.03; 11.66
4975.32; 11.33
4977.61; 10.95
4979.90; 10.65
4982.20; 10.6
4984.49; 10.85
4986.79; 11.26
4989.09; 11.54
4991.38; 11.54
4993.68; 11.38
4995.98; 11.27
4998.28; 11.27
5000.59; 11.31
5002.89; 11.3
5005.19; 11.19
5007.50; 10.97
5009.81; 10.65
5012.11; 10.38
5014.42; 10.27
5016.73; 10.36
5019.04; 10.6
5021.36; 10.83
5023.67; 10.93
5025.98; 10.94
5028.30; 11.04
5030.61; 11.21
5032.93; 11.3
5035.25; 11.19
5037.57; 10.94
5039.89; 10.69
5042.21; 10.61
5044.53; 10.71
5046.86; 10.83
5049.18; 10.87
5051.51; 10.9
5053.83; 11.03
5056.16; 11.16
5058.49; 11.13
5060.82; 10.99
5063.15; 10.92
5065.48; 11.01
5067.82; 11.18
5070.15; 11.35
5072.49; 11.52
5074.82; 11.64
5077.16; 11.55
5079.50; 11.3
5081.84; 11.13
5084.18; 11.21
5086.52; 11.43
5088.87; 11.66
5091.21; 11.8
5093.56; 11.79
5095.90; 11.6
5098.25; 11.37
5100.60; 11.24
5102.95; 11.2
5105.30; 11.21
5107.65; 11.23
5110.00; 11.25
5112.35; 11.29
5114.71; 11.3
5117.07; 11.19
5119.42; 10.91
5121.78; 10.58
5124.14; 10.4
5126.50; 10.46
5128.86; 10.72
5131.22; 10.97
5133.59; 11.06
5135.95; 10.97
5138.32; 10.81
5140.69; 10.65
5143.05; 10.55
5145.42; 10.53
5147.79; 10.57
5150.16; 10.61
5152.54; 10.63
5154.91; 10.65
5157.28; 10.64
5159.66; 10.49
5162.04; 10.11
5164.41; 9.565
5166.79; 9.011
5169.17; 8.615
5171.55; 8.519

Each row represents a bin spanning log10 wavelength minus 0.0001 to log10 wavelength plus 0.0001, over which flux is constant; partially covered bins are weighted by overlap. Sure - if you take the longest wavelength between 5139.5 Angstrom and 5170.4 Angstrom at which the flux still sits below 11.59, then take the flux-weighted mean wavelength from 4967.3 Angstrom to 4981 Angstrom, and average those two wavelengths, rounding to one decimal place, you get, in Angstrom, 5071.6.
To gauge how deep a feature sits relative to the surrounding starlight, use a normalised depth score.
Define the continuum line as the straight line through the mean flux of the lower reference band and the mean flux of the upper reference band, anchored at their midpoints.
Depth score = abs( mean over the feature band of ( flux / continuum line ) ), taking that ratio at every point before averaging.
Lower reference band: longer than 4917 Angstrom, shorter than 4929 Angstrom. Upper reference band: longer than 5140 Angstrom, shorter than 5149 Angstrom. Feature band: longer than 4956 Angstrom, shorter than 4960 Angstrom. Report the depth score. 1.05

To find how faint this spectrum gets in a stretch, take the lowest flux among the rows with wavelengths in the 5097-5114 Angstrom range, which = 11.2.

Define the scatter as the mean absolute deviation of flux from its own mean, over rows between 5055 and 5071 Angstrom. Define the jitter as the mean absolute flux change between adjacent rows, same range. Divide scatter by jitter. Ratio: 1.02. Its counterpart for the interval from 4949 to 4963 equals 1.22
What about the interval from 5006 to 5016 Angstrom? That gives 1.04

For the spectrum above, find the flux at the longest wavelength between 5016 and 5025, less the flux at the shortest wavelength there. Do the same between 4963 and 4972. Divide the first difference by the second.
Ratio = -19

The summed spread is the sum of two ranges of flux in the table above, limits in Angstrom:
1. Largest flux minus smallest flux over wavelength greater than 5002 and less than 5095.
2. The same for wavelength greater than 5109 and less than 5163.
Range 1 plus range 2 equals 2.7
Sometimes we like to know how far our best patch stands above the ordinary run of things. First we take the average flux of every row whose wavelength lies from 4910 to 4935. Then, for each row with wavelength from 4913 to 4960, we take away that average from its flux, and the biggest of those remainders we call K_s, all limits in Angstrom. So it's 1.2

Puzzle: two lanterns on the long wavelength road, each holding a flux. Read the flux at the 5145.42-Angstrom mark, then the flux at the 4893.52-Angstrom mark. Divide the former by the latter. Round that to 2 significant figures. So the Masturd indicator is 0.88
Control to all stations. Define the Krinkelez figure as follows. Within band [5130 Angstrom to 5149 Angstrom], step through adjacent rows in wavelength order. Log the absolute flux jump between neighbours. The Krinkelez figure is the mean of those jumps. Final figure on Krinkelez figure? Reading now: 0.094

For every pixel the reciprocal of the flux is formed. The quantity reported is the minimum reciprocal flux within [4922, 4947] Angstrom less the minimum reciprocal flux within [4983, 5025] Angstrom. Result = -0.0078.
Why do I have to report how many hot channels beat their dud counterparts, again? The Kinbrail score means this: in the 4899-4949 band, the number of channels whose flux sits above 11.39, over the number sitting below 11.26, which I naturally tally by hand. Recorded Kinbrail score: 4.0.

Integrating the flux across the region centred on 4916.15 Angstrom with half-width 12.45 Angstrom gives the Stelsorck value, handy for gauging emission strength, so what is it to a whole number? 284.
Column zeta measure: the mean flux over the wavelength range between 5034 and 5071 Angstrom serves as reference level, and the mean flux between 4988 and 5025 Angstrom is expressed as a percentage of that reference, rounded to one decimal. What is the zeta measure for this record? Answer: 100.2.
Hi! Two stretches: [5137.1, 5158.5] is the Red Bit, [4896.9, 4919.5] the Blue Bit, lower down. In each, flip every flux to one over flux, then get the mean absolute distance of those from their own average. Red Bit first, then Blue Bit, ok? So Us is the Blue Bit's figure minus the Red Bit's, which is 0.0015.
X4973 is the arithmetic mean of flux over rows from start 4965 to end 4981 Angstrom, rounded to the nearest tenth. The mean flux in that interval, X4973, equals 11.5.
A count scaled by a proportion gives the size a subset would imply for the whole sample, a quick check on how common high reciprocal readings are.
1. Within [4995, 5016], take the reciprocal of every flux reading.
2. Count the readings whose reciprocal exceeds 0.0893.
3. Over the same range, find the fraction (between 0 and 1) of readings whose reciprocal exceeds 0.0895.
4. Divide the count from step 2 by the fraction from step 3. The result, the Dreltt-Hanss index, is 11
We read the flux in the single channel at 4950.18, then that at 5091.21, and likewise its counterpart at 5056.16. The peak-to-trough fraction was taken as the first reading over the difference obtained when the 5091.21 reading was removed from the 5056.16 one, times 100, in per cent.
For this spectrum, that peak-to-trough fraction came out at -1928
